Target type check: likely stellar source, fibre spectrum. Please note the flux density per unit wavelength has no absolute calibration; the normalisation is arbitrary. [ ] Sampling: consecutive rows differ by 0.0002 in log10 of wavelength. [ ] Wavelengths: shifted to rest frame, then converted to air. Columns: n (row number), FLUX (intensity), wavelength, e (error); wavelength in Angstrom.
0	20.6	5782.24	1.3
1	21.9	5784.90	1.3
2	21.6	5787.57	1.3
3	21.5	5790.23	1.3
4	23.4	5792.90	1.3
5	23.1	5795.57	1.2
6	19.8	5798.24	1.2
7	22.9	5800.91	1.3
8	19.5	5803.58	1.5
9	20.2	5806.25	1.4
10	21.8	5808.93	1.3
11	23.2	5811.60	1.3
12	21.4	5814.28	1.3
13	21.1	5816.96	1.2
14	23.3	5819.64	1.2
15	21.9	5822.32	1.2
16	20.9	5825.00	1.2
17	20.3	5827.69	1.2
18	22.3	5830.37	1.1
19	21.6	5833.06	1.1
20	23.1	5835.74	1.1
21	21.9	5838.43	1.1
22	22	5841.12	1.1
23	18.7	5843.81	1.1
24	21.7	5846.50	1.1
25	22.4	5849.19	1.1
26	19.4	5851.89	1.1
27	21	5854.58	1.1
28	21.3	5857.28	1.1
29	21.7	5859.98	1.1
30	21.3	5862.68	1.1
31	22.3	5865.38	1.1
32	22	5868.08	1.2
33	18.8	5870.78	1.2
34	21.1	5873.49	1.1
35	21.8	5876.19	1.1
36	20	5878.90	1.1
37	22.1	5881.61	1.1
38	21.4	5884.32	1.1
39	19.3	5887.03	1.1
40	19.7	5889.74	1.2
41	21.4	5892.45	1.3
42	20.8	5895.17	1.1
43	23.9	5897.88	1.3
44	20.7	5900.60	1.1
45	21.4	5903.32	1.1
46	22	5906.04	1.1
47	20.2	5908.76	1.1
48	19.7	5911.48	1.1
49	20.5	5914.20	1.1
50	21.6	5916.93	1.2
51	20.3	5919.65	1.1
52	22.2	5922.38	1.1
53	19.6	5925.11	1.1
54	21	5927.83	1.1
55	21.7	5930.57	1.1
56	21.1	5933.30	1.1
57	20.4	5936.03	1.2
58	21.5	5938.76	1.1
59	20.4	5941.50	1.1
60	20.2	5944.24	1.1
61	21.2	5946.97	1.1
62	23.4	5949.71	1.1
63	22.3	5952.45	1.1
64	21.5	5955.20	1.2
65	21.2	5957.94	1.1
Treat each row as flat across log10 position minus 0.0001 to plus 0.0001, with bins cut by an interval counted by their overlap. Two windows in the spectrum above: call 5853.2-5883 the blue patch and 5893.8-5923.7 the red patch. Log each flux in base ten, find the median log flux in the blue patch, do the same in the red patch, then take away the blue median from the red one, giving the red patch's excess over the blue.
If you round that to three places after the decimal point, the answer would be -0.010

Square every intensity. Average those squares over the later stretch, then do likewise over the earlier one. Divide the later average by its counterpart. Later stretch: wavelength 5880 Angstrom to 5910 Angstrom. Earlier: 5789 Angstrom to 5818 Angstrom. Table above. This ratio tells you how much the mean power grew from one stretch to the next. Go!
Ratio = 0.96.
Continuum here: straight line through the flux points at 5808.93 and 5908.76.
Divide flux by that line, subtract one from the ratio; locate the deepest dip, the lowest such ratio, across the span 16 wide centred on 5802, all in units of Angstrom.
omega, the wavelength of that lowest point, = 5803.58 Angstrom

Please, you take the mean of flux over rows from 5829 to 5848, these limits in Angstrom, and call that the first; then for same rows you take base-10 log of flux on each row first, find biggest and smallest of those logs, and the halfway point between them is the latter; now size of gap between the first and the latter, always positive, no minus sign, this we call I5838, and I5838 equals 20.3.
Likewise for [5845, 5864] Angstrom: 19.9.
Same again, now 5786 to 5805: 20.4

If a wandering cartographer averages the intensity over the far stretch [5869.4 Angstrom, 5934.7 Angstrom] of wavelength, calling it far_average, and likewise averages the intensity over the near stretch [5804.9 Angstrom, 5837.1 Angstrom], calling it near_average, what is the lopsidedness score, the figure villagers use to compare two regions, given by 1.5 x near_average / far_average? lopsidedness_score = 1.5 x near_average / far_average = 1.56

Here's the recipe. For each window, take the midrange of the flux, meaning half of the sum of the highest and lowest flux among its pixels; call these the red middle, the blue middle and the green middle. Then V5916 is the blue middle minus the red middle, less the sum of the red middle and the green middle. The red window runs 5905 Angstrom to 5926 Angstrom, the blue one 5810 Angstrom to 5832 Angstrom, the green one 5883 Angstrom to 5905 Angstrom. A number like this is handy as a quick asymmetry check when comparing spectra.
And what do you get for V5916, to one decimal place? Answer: -41.6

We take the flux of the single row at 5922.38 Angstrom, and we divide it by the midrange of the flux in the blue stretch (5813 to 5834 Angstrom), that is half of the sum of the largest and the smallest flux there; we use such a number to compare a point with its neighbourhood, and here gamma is 1.02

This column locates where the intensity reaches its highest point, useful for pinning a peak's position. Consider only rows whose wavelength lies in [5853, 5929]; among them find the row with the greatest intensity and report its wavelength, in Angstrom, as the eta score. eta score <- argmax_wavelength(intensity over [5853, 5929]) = 5897.88 Angstrom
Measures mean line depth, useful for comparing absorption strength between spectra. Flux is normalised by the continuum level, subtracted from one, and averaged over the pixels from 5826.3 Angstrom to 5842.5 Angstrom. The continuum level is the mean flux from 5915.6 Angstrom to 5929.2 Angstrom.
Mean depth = -0.044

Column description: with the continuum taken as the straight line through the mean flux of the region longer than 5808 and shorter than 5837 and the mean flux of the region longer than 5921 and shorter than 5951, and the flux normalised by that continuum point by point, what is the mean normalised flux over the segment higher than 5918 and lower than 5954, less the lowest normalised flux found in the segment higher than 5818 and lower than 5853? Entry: 0.142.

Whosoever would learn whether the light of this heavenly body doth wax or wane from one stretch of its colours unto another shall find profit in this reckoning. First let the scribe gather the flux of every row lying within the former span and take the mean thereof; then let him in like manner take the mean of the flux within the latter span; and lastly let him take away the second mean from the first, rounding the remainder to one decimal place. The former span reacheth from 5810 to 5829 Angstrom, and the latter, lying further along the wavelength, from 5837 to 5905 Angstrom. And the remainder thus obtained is 0.6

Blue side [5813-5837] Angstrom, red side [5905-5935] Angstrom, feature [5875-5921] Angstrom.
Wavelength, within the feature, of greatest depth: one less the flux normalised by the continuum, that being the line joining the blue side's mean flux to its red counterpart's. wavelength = 5887.03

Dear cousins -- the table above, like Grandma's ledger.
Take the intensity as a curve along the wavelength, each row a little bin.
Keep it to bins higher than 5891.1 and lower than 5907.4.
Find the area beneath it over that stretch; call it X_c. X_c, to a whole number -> 354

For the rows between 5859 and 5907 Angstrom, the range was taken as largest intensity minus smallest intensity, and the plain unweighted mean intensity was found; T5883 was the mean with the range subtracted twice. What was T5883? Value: 11.0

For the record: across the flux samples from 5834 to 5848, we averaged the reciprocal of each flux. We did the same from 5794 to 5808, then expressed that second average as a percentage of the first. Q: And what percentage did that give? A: 102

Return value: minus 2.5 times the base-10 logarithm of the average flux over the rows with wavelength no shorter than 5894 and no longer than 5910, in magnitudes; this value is -3.33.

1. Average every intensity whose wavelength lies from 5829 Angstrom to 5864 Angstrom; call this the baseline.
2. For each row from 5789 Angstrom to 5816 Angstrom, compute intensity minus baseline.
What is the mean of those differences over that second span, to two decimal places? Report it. 0.26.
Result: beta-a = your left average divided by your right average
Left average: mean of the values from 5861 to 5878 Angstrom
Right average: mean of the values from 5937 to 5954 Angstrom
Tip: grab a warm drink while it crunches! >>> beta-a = 0.99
